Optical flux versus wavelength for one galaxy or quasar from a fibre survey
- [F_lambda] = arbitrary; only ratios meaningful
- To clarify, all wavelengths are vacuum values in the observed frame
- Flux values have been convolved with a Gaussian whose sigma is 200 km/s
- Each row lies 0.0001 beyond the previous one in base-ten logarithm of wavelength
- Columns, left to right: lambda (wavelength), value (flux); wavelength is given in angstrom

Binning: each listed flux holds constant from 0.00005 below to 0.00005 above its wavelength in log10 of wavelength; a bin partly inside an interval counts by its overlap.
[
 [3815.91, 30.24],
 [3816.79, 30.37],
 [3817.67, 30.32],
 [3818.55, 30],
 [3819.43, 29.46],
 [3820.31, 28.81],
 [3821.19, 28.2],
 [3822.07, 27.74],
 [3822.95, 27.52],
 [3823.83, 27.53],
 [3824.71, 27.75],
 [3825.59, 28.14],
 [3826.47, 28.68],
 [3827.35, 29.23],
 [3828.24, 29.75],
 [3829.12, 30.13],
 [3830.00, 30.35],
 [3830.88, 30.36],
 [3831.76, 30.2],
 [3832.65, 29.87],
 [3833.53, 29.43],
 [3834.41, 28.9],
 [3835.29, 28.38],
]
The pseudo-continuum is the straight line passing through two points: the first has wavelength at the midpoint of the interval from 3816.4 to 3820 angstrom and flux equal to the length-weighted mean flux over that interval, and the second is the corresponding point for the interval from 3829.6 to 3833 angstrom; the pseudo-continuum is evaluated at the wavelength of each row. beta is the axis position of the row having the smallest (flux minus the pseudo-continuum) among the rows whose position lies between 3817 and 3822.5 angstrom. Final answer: 3822.07 angstrom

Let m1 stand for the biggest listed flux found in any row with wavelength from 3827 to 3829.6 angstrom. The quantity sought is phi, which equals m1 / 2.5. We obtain 12.1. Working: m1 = 30.13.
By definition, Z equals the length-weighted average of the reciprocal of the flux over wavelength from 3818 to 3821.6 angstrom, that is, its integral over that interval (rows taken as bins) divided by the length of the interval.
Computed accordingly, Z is 0.0343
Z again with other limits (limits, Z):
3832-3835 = 0.0340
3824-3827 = 0.0356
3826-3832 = 0.0336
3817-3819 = 0.0331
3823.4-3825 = 0.0362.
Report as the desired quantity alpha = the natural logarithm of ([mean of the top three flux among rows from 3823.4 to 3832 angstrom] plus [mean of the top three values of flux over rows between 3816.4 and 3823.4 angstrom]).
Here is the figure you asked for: 4.103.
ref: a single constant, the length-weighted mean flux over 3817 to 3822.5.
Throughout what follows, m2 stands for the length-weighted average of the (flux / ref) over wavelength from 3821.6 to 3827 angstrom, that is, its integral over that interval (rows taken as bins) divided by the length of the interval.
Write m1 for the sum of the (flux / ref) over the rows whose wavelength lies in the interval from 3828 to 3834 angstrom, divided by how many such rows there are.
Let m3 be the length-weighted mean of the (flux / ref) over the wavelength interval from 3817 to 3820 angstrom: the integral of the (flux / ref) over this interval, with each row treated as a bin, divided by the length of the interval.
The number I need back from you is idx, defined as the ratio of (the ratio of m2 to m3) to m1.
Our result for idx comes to 0.91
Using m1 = 1.03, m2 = 0.96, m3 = 1.03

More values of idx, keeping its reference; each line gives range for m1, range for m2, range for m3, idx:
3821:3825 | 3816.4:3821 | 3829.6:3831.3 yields 1.03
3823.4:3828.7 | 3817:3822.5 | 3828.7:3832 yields 0.98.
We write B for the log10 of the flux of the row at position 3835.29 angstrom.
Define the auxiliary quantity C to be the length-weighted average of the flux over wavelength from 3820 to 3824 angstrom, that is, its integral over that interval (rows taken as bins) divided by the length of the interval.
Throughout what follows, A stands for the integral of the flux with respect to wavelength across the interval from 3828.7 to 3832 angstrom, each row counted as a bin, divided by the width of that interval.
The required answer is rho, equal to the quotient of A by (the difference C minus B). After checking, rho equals 1.14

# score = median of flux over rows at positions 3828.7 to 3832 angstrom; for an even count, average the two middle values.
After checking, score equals 30.3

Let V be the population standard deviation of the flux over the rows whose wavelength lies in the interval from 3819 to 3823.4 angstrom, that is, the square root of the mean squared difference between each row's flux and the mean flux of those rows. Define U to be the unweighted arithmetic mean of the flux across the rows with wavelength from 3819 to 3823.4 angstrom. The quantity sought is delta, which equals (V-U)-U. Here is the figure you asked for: -56.0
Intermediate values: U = 28.3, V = 0.7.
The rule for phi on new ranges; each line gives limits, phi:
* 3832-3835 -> 11.9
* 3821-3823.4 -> 11.3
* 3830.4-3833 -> 12.1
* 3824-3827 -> 11.5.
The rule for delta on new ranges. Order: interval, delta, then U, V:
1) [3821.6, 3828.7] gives -55.8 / 28.3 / 0.8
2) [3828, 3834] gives -59.7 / 30.0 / 0.3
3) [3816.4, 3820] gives -59.7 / 30.0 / 0.4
